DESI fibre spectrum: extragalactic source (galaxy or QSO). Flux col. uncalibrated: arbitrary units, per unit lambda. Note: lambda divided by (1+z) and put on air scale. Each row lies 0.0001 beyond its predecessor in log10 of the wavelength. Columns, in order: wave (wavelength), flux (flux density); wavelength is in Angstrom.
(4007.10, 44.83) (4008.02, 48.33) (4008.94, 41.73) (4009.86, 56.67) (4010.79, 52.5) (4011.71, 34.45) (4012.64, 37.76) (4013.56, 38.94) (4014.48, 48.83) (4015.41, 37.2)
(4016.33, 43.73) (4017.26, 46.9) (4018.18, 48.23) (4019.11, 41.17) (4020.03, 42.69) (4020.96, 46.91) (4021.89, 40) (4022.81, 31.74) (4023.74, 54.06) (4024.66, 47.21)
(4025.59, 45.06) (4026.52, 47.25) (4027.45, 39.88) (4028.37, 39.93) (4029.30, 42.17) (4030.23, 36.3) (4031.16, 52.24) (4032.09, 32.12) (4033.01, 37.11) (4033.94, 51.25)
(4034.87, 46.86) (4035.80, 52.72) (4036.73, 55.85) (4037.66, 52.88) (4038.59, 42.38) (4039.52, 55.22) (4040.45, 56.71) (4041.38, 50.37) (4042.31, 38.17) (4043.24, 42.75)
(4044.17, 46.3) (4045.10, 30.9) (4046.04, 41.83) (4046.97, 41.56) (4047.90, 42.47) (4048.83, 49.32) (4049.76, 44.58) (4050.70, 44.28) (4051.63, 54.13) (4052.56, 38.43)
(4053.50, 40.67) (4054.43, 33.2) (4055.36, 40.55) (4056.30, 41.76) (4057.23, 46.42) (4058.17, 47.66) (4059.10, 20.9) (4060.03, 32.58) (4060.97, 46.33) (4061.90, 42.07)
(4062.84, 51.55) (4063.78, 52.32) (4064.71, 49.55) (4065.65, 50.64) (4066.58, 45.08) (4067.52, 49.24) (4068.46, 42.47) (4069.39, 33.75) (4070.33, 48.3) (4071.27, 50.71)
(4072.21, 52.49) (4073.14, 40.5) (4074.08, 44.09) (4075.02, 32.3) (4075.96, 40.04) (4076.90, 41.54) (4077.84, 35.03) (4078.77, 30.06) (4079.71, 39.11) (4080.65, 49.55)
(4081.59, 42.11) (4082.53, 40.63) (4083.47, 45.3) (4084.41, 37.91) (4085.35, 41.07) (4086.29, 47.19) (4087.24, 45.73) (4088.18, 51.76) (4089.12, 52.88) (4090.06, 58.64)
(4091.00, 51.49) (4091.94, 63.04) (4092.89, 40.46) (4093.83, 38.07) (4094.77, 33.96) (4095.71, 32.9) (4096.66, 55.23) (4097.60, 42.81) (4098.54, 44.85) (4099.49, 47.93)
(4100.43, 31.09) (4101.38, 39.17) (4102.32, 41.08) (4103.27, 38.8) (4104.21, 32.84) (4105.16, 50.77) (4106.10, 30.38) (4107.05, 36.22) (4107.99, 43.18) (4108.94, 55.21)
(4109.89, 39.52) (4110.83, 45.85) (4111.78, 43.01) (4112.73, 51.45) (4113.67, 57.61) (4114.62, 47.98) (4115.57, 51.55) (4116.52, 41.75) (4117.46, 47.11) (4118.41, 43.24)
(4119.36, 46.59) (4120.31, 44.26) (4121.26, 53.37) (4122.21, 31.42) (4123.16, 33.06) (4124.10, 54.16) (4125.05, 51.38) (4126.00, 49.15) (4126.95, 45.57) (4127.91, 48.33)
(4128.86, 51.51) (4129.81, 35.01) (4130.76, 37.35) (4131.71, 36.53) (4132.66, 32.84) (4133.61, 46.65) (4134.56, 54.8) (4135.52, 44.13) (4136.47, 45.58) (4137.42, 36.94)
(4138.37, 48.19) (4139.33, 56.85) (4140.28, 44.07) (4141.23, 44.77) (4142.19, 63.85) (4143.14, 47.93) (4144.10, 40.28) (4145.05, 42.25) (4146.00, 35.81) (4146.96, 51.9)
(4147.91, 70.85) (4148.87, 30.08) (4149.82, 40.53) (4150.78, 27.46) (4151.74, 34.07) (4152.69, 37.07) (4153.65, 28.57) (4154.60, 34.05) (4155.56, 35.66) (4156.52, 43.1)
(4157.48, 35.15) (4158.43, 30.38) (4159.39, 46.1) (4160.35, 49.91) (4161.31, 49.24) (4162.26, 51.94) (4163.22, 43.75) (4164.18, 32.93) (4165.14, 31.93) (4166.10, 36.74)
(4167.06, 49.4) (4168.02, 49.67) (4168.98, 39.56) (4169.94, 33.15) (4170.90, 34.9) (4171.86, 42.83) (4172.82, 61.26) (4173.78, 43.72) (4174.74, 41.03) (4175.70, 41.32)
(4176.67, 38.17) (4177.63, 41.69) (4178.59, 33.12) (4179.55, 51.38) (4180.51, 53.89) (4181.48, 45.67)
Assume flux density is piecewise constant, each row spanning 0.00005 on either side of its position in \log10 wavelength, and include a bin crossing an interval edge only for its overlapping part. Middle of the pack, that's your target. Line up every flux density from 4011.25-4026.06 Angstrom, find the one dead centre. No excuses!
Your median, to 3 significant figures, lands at 43.2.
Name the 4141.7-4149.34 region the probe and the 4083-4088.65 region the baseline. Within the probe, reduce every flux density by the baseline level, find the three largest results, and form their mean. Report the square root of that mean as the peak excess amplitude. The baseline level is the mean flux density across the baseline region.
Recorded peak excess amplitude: 4.17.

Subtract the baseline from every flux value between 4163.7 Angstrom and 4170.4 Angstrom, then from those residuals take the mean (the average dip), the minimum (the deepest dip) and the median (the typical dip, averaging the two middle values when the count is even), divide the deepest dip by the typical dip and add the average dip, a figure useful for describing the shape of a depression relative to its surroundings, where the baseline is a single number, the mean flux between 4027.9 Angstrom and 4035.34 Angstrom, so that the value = -1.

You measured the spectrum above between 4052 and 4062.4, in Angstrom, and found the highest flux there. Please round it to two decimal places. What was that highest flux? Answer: 47.66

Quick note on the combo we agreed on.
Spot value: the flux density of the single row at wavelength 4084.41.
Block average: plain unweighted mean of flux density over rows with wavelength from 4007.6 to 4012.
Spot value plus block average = 85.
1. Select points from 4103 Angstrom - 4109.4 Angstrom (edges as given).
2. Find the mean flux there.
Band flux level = 41.1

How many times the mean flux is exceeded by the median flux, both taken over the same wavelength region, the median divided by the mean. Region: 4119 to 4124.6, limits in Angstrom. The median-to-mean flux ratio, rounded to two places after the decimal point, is 1.04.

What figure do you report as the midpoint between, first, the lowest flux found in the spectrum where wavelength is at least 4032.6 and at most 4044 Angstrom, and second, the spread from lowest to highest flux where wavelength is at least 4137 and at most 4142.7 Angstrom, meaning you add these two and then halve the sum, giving 32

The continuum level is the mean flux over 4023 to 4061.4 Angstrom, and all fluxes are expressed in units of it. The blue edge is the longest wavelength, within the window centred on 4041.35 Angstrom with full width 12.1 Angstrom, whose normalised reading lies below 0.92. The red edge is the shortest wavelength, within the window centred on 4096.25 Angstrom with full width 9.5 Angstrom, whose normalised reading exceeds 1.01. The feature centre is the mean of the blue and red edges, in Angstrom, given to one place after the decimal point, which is 4068.5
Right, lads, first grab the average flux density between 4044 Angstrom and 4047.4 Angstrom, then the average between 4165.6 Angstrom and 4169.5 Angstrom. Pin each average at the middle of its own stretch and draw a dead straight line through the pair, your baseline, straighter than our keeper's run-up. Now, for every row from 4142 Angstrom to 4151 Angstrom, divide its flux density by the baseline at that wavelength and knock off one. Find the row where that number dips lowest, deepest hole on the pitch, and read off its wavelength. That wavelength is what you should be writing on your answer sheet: 4150.78 Angstrom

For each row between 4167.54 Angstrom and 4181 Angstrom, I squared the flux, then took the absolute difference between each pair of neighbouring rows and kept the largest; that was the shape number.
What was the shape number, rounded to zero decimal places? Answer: 1918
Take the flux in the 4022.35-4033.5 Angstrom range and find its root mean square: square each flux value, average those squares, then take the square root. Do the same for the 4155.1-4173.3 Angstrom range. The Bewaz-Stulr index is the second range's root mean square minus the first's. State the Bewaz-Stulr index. 0.1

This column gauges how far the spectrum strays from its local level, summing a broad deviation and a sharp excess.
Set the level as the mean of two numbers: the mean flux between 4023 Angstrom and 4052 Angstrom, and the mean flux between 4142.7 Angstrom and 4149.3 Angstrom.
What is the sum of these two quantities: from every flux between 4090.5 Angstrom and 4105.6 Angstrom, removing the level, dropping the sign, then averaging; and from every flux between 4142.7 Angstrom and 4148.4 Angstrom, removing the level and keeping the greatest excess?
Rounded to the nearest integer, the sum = 33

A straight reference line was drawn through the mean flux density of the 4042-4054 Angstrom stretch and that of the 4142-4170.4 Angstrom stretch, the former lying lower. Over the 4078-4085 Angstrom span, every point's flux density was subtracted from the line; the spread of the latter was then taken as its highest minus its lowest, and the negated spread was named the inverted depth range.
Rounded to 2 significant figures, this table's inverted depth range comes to -20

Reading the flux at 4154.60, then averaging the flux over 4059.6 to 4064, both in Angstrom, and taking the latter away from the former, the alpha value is -11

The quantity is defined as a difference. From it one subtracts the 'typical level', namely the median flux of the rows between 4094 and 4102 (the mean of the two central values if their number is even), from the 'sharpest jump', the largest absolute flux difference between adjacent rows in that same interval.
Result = -18.7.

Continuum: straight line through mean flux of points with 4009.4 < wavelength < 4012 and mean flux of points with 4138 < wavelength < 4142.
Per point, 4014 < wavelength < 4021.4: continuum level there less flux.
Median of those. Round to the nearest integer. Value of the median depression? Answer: 3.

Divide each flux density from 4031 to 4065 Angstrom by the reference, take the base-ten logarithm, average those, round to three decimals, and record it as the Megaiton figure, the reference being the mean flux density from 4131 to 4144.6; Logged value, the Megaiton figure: -0.022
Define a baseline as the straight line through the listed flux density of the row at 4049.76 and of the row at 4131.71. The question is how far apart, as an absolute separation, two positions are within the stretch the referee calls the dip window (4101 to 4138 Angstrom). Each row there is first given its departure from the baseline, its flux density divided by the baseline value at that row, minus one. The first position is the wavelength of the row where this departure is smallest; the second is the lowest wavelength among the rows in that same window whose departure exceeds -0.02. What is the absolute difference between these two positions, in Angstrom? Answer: 4.7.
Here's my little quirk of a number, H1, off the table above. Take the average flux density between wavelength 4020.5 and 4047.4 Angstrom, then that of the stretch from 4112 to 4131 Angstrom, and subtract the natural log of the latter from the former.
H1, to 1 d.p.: 40.9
